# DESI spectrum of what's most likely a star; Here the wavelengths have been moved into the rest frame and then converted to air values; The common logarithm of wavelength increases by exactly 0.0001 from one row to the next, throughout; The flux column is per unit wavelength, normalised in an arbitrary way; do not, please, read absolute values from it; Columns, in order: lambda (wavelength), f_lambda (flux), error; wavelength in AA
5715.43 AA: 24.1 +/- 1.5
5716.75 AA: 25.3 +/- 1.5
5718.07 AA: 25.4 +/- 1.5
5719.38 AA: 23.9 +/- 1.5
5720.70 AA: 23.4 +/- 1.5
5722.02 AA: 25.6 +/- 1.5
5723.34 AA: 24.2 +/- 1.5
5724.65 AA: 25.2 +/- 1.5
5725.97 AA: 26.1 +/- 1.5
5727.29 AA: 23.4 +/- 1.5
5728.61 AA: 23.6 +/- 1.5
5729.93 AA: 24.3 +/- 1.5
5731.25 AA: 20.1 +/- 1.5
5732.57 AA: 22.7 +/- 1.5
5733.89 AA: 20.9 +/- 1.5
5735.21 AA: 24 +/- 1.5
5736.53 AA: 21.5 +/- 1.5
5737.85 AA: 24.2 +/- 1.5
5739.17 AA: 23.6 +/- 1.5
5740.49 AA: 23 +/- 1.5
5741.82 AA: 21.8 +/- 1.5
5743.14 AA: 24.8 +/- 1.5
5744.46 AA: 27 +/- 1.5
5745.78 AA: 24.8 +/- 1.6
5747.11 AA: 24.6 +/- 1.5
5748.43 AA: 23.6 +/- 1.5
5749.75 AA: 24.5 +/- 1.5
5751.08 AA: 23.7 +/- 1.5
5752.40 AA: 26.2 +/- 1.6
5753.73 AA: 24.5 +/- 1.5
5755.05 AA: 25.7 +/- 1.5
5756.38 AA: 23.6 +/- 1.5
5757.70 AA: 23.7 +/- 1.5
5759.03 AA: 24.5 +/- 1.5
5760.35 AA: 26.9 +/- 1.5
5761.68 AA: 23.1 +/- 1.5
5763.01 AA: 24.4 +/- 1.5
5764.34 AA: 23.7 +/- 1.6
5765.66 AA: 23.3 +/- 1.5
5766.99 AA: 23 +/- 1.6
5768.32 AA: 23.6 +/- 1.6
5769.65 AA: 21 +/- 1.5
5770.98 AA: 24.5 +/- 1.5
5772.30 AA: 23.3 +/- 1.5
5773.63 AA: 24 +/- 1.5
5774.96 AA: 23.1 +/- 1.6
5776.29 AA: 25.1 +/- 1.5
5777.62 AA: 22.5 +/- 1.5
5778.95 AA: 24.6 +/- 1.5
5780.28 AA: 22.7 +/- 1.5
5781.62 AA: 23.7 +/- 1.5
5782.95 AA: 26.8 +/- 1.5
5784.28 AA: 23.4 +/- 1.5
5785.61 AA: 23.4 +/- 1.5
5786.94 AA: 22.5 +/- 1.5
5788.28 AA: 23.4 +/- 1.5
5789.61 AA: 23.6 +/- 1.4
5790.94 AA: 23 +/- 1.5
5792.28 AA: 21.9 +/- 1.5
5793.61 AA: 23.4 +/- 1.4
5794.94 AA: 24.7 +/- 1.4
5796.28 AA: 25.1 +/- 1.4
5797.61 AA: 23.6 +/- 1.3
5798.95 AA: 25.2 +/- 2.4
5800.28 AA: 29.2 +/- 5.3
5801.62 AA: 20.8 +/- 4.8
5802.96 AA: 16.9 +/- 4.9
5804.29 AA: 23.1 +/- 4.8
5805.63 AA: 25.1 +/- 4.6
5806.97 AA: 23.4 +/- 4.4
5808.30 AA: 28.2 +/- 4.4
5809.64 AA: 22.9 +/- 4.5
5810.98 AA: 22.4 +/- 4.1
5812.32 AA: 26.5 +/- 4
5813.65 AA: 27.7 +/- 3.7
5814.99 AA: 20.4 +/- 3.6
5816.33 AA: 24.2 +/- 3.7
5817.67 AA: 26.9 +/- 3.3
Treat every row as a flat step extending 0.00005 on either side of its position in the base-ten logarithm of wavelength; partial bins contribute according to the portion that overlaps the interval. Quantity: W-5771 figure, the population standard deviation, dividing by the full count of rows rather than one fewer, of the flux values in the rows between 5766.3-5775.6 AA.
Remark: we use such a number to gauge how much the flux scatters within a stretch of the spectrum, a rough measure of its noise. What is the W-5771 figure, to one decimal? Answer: 1.0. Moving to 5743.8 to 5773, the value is 1.3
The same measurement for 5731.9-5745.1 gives 1.7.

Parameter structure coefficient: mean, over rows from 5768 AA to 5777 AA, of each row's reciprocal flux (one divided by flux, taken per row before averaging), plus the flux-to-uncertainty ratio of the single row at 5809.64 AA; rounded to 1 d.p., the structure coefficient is 5.1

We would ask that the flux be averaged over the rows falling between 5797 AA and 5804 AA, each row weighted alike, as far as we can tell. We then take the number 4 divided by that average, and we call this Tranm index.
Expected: 0.173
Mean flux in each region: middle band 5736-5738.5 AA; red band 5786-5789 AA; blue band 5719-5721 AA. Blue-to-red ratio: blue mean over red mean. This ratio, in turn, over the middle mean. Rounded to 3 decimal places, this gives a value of 0.045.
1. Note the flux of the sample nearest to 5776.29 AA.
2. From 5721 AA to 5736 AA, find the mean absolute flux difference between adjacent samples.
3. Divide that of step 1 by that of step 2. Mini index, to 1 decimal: 13.5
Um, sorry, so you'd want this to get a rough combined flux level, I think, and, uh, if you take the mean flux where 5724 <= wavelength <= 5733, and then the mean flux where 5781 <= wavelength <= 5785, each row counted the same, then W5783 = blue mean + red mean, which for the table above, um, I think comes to 48.3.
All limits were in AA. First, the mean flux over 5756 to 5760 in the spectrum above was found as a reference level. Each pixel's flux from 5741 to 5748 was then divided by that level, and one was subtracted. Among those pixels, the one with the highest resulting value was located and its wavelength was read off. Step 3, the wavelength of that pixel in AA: 5744.46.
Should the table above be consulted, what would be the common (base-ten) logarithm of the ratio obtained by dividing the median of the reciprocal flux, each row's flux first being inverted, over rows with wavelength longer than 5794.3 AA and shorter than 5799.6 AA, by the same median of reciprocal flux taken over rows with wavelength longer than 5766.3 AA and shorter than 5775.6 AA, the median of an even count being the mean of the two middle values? -0.029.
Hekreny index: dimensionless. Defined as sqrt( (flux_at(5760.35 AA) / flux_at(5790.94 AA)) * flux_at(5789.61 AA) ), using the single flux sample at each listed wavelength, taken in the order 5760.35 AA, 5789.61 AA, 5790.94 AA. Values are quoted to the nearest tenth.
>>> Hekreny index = 5.3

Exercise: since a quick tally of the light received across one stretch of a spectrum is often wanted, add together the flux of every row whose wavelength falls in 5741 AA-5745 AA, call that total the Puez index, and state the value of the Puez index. 73.6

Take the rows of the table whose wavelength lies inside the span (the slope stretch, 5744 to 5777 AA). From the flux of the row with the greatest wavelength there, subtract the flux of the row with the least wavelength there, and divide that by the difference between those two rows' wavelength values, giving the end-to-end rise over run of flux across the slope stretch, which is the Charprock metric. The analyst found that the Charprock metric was -0.06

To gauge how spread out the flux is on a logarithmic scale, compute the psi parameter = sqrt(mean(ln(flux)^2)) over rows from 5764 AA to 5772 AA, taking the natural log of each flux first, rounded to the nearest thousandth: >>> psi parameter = 3.143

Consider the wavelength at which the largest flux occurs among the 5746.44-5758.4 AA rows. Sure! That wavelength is 5752.40 AA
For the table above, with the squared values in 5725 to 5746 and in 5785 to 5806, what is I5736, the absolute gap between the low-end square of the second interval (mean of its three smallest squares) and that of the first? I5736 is 35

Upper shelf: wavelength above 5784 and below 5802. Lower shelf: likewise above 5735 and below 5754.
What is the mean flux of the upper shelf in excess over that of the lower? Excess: -0.3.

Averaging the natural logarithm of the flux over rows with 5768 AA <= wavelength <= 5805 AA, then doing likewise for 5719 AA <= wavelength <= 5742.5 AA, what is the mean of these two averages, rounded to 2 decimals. 3.15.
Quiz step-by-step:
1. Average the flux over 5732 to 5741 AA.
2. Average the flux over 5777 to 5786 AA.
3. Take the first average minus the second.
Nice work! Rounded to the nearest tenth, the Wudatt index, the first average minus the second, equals -1.0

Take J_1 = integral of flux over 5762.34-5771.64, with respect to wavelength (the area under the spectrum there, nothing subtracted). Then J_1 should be 217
